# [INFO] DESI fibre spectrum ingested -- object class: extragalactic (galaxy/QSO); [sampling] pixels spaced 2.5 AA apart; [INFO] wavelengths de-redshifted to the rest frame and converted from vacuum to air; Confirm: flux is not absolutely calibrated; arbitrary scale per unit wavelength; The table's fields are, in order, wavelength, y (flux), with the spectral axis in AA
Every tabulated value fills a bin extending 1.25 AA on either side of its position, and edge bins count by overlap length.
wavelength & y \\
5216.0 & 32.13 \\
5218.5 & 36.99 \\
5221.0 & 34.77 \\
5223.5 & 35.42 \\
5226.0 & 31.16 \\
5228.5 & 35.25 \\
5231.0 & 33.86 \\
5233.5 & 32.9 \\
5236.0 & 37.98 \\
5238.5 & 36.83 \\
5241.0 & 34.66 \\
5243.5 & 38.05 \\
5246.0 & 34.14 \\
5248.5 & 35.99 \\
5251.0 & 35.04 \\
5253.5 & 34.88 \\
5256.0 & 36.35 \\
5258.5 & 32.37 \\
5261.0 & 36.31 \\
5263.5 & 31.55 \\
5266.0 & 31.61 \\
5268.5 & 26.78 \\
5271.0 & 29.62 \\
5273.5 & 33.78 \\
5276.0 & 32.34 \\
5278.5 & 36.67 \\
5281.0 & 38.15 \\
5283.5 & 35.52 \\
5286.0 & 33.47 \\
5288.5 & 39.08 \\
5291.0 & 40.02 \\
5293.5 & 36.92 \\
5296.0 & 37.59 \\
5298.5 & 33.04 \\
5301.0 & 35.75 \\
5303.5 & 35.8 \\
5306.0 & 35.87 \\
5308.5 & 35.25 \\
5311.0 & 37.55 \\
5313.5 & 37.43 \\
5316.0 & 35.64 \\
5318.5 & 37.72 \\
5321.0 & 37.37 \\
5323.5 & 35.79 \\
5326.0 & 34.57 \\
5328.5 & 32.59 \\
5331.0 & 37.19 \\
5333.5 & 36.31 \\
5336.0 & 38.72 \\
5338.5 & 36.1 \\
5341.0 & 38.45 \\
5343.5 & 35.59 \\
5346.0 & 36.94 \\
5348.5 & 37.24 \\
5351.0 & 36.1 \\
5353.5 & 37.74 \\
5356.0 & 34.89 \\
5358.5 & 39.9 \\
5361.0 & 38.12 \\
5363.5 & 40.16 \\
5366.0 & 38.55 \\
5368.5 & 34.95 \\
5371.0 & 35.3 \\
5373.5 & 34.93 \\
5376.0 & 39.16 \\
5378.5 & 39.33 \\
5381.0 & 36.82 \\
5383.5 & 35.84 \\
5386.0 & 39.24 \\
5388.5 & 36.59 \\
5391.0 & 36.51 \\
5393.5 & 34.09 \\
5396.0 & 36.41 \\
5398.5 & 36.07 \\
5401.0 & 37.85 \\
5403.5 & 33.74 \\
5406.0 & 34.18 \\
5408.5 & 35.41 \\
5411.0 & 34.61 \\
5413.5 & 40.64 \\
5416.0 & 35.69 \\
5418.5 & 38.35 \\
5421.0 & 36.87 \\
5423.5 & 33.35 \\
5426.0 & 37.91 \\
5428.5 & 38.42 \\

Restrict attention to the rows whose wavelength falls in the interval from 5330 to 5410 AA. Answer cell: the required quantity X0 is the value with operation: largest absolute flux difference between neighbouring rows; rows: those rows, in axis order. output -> 5.01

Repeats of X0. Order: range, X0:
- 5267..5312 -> 5.61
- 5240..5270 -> 4.83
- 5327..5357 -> 4.60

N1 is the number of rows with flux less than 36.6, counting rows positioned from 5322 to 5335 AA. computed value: 4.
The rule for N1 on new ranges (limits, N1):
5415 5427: 2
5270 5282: 3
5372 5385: 2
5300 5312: 4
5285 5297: 1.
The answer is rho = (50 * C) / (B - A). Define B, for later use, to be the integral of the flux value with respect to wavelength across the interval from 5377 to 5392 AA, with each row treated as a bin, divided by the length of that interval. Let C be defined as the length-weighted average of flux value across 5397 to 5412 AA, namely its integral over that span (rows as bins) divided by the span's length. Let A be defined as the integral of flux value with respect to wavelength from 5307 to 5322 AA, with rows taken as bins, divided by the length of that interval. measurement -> 2801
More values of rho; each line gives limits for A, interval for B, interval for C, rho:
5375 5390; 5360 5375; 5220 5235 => -2213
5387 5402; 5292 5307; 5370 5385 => -4876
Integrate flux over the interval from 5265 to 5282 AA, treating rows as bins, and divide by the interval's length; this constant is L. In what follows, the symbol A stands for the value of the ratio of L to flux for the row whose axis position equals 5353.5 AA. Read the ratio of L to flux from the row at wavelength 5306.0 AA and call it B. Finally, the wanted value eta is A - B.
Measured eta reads -0.045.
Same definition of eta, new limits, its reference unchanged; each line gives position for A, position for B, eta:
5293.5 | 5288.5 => 0.049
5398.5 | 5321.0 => 0.031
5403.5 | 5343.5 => 0.050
